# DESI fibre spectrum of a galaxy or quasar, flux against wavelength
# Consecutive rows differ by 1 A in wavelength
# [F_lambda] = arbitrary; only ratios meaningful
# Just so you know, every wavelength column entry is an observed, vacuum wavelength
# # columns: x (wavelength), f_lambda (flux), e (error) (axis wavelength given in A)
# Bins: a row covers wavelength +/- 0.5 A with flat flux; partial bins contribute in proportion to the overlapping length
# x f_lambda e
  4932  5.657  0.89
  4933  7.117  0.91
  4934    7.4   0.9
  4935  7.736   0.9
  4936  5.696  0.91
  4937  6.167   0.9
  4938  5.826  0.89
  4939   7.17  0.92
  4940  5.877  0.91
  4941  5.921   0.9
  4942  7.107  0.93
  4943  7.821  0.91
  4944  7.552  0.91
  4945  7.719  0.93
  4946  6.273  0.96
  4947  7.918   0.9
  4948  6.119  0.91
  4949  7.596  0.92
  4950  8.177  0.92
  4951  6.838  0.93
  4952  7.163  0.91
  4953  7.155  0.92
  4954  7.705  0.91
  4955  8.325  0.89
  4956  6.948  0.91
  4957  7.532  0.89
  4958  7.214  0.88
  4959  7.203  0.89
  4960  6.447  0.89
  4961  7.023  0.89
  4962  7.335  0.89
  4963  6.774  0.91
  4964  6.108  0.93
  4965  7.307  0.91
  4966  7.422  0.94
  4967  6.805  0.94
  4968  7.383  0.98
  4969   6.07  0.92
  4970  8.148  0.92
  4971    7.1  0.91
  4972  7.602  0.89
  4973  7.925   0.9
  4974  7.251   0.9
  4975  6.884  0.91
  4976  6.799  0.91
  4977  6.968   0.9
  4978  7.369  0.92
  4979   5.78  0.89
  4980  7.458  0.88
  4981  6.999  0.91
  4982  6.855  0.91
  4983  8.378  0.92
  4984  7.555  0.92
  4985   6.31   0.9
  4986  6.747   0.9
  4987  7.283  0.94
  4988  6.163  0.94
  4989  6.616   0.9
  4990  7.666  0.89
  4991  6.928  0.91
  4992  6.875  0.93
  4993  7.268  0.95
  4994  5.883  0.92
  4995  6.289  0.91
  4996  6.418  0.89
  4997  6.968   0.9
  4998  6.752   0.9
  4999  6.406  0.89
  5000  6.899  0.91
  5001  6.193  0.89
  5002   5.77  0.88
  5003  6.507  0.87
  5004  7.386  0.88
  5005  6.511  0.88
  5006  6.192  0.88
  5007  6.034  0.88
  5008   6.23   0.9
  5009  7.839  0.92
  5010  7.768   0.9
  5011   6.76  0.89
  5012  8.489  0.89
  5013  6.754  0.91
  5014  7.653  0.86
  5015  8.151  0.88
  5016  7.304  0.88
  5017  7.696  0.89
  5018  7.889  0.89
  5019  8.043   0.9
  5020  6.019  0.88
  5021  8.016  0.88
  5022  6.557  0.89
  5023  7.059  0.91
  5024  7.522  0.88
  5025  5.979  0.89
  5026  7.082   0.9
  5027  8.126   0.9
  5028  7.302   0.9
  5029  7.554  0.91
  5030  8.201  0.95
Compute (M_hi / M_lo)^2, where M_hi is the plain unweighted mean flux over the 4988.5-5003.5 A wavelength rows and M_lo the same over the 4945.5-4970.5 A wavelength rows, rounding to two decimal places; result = 0.86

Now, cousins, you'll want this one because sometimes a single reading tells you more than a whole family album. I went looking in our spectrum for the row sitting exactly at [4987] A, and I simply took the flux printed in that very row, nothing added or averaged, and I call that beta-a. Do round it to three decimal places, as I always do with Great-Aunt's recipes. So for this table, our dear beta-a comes 7.283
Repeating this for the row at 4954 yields 7.705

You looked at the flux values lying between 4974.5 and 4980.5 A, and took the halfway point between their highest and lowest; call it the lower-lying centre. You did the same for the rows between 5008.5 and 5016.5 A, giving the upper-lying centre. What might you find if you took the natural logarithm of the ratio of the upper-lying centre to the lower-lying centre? 0.141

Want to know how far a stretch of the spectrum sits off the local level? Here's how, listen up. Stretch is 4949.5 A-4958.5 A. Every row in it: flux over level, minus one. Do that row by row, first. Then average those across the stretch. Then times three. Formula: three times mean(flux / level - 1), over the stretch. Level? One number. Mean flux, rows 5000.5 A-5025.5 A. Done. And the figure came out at 0.17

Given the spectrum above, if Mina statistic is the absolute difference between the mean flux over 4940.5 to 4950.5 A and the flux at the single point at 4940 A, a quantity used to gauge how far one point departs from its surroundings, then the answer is 1.34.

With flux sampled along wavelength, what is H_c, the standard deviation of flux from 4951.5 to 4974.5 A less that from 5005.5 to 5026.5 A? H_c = -0.24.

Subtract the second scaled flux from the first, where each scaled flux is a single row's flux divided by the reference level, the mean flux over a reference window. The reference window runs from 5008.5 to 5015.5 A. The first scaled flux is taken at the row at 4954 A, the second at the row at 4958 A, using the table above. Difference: 0.06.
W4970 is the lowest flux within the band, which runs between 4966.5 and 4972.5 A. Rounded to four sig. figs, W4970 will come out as 6.070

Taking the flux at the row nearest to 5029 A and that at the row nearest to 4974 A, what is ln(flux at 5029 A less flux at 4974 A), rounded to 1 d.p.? -1.2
